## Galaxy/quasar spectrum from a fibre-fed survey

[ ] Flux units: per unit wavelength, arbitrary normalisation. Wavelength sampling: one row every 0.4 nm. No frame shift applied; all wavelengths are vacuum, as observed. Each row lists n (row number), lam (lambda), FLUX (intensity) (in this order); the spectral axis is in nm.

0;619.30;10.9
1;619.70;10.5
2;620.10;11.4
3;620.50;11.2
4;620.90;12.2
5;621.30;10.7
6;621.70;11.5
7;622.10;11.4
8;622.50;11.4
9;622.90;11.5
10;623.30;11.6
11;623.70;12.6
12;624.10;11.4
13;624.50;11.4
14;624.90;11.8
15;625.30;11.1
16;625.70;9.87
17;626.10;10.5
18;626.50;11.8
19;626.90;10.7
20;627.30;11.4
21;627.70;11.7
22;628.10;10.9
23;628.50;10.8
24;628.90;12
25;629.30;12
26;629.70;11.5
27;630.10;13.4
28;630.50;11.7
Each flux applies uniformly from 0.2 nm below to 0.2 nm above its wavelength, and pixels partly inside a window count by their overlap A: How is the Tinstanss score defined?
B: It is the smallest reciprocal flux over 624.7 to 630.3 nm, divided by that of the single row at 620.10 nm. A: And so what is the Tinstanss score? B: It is 0.851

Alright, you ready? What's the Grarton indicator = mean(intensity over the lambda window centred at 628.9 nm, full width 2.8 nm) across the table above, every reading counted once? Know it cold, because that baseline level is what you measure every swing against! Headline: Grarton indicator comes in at 11.8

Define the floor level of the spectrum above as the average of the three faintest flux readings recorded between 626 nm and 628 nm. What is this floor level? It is 10.9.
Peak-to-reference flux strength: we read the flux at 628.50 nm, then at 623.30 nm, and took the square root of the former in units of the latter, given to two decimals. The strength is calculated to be 0.96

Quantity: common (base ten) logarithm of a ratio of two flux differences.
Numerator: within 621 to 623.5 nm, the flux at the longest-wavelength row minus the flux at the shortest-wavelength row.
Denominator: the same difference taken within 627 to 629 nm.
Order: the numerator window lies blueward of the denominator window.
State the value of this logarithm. 0.18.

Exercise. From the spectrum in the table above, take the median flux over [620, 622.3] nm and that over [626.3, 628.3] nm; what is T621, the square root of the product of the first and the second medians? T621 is 11.4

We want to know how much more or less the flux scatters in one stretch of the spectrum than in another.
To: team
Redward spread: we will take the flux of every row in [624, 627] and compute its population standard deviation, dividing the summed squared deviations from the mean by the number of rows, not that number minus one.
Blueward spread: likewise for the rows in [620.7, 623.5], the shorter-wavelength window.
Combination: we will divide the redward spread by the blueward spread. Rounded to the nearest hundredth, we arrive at 1.55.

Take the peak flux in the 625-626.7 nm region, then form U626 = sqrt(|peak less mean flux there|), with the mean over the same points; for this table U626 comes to 1.0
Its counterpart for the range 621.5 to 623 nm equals 0.2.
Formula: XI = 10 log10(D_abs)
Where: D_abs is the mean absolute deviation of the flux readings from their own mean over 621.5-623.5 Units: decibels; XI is -12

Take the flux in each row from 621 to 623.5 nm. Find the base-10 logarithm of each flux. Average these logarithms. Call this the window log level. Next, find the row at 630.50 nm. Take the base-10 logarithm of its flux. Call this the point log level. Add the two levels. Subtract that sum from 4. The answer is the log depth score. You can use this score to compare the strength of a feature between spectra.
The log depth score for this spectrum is 1.88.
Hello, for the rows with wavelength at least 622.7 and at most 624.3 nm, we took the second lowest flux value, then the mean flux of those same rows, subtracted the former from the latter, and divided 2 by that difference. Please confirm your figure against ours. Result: 7.3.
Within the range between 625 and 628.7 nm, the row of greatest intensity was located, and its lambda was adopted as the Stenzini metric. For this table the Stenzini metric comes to 626.50 nm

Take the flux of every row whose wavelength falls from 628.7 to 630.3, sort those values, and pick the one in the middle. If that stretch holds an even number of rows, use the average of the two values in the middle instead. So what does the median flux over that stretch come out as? 12.0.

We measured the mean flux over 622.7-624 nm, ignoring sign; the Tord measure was 11.9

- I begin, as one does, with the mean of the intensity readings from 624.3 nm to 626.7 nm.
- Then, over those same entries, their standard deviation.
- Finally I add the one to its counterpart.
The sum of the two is 11.8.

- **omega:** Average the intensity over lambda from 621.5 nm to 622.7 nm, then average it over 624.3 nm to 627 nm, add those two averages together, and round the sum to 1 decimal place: 22.5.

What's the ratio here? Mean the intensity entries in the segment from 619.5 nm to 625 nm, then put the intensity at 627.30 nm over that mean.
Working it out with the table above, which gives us 0.99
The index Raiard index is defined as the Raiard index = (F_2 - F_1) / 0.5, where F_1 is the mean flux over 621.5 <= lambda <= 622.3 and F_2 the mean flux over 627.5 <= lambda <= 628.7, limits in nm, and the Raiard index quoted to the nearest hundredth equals -0.63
